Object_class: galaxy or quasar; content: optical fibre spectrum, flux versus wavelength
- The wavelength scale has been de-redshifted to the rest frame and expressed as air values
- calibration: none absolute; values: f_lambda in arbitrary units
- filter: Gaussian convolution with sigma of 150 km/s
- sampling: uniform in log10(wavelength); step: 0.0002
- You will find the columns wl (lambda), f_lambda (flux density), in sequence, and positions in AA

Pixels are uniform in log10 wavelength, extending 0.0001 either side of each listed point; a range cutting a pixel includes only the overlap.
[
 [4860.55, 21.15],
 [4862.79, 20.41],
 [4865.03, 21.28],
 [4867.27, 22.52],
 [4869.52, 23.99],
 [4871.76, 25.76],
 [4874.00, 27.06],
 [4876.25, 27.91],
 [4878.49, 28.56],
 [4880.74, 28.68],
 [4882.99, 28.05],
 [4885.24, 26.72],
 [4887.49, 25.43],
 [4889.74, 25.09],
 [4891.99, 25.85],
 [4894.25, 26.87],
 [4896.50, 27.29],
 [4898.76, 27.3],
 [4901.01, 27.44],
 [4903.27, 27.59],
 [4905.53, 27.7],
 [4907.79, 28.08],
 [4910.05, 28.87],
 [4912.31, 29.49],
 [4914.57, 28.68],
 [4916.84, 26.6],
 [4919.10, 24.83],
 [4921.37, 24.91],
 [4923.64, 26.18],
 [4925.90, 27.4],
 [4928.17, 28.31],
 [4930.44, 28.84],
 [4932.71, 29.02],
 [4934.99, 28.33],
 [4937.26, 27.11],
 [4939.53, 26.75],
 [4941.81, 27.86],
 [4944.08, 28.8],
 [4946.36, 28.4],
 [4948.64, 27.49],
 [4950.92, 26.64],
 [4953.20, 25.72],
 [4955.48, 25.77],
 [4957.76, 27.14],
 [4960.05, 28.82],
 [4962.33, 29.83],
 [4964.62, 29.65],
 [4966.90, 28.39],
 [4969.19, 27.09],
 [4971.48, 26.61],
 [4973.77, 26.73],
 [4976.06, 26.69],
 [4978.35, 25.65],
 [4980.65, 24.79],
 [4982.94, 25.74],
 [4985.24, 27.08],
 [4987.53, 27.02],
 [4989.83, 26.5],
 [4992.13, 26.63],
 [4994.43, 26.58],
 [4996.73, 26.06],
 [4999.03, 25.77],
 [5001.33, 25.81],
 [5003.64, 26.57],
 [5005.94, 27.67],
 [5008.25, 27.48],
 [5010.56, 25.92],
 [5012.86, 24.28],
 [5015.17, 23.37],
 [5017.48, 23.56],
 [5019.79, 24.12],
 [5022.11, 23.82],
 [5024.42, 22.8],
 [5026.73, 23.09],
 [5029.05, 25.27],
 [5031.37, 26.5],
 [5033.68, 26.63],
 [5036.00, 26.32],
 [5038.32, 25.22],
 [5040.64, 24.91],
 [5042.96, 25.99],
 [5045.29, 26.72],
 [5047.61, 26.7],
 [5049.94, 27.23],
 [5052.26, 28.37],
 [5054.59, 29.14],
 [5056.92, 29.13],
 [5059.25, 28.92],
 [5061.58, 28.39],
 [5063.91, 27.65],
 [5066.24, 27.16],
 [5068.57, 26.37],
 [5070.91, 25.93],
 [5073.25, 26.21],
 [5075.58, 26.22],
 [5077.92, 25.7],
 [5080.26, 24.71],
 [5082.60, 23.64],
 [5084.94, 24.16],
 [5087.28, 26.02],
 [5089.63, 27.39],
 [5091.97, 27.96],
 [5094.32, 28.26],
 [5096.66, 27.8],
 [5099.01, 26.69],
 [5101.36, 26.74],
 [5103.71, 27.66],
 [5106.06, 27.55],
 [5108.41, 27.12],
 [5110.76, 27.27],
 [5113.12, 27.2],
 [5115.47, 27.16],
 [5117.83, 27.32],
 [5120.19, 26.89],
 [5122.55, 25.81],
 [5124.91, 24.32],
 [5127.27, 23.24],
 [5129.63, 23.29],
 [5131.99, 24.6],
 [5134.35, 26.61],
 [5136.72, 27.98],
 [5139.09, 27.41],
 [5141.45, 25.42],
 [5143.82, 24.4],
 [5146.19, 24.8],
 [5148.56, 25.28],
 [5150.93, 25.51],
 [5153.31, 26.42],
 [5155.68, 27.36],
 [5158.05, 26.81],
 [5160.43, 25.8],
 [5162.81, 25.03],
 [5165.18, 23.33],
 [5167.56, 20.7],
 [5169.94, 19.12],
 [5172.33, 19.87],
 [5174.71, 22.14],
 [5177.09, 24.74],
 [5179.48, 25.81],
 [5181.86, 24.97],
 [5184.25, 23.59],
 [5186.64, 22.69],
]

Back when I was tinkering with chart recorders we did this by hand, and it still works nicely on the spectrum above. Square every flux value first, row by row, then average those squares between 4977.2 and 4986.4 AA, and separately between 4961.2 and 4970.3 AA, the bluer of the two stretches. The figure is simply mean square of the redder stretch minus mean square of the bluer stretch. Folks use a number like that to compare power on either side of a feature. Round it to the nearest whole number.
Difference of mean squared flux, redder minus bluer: -160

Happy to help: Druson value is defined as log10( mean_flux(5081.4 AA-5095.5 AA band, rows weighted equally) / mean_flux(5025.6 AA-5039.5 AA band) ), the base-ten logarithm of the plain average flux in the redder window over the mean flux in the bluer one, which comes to 0.012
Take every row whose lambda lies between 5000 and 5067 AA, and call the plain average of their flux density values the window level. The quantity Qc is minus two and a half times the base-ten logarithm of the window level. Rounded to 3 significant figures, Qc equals -3.54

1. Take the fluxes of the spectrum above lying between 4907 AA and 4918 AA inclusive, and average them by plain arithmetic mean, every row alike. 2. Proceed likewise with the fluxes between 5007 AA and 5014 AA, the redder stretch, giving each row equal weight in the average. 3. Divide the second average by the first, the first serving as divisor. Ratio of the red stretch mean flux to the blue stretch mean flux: 0.91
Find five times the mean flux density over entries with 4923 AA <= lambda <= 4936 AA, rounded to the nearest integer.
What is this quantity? 140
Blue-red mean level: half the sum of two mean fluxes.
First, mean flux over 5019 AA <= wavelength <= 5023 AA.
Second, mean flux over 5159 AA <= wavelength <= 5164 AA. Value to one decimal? 24.7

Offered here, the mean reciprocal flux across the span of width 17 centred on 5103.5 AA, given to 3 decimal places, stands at 0.037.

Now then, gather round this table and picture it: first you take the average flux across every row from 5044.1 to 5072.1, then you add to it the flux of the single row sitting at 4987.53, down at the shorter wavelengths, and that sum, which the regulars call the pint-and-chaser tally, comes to 54.7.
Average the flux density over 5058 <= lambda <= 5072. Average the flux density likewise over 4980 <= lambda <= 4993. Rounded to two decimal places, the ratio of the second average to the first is 0.96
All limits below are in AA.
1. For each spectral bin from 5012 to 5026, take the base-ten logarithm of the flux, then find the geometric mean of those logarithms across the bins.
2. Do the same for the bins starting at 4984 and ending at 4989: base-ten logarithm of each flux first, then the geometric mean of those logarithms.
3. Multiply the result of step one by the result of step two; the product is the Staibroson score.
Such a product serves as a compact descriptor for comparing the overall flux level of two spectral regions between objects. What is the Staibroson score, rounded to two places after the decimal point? 1.97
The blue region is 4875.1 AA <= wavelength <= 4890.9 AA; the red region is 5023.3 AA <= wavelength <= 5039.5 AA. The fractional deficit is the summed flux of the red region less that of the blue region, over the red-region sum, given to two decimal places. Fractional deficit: -0.08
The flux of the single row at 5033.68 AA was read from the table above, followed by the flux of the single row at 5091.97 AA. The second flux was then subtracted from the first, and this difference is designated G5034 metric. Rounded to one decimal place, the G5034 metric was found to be -1.3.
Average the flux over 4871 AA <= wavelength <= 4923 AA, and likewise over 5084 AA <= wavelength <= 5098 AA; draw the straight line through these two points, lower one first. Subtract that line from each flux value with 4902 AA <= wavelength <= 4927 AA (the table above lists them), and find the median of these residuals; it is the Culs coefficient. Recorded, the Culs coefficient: 0.43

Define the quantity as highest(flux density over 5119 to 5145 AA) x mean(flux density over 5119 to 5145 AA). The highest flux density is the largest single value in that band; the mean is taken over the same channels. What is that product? 712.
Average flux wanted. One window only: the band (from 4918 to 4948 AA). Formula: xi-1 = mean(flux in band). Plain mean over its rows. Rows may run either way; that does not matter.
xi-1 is 27.4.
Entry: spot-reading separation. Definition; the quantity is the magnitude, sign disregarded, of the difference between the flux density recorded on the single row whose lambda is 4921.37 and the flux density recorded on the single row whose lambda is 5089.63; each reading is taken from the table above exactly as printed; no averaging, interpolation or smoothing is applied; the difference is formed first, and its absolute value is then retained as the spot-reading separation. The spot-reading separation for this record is 2.5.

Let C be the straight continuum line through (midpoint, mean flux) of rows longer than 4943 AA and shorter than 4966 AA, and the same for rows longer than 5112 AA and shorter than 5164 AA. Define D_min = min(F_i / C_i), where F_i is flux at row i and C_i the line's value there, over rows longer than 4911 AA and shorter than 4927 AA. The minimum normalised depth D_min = 0.880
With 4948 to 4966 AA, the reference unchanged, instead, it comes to 0.924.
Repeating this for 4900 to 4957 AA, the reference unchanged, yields 0.880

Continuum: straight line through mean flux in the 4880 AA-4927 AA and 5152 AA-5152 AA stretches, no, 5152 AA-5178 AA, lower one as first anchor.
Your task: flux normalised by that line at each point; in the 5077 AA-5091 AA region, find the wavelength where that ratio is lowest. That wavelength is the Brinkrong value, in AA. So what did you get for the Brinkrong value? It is 5082.60 AA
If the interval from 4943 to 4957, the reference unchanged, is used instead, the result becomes 4953.20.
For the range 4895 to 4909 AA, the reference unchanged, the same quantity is 4896.50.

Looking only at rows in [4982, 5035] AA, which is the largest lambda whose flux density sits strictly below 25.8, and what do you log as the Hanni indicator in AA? 5029.05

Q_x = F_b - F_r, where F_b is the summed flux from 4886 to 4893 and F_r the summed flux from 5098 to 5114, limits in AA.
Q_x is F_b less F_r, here -114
